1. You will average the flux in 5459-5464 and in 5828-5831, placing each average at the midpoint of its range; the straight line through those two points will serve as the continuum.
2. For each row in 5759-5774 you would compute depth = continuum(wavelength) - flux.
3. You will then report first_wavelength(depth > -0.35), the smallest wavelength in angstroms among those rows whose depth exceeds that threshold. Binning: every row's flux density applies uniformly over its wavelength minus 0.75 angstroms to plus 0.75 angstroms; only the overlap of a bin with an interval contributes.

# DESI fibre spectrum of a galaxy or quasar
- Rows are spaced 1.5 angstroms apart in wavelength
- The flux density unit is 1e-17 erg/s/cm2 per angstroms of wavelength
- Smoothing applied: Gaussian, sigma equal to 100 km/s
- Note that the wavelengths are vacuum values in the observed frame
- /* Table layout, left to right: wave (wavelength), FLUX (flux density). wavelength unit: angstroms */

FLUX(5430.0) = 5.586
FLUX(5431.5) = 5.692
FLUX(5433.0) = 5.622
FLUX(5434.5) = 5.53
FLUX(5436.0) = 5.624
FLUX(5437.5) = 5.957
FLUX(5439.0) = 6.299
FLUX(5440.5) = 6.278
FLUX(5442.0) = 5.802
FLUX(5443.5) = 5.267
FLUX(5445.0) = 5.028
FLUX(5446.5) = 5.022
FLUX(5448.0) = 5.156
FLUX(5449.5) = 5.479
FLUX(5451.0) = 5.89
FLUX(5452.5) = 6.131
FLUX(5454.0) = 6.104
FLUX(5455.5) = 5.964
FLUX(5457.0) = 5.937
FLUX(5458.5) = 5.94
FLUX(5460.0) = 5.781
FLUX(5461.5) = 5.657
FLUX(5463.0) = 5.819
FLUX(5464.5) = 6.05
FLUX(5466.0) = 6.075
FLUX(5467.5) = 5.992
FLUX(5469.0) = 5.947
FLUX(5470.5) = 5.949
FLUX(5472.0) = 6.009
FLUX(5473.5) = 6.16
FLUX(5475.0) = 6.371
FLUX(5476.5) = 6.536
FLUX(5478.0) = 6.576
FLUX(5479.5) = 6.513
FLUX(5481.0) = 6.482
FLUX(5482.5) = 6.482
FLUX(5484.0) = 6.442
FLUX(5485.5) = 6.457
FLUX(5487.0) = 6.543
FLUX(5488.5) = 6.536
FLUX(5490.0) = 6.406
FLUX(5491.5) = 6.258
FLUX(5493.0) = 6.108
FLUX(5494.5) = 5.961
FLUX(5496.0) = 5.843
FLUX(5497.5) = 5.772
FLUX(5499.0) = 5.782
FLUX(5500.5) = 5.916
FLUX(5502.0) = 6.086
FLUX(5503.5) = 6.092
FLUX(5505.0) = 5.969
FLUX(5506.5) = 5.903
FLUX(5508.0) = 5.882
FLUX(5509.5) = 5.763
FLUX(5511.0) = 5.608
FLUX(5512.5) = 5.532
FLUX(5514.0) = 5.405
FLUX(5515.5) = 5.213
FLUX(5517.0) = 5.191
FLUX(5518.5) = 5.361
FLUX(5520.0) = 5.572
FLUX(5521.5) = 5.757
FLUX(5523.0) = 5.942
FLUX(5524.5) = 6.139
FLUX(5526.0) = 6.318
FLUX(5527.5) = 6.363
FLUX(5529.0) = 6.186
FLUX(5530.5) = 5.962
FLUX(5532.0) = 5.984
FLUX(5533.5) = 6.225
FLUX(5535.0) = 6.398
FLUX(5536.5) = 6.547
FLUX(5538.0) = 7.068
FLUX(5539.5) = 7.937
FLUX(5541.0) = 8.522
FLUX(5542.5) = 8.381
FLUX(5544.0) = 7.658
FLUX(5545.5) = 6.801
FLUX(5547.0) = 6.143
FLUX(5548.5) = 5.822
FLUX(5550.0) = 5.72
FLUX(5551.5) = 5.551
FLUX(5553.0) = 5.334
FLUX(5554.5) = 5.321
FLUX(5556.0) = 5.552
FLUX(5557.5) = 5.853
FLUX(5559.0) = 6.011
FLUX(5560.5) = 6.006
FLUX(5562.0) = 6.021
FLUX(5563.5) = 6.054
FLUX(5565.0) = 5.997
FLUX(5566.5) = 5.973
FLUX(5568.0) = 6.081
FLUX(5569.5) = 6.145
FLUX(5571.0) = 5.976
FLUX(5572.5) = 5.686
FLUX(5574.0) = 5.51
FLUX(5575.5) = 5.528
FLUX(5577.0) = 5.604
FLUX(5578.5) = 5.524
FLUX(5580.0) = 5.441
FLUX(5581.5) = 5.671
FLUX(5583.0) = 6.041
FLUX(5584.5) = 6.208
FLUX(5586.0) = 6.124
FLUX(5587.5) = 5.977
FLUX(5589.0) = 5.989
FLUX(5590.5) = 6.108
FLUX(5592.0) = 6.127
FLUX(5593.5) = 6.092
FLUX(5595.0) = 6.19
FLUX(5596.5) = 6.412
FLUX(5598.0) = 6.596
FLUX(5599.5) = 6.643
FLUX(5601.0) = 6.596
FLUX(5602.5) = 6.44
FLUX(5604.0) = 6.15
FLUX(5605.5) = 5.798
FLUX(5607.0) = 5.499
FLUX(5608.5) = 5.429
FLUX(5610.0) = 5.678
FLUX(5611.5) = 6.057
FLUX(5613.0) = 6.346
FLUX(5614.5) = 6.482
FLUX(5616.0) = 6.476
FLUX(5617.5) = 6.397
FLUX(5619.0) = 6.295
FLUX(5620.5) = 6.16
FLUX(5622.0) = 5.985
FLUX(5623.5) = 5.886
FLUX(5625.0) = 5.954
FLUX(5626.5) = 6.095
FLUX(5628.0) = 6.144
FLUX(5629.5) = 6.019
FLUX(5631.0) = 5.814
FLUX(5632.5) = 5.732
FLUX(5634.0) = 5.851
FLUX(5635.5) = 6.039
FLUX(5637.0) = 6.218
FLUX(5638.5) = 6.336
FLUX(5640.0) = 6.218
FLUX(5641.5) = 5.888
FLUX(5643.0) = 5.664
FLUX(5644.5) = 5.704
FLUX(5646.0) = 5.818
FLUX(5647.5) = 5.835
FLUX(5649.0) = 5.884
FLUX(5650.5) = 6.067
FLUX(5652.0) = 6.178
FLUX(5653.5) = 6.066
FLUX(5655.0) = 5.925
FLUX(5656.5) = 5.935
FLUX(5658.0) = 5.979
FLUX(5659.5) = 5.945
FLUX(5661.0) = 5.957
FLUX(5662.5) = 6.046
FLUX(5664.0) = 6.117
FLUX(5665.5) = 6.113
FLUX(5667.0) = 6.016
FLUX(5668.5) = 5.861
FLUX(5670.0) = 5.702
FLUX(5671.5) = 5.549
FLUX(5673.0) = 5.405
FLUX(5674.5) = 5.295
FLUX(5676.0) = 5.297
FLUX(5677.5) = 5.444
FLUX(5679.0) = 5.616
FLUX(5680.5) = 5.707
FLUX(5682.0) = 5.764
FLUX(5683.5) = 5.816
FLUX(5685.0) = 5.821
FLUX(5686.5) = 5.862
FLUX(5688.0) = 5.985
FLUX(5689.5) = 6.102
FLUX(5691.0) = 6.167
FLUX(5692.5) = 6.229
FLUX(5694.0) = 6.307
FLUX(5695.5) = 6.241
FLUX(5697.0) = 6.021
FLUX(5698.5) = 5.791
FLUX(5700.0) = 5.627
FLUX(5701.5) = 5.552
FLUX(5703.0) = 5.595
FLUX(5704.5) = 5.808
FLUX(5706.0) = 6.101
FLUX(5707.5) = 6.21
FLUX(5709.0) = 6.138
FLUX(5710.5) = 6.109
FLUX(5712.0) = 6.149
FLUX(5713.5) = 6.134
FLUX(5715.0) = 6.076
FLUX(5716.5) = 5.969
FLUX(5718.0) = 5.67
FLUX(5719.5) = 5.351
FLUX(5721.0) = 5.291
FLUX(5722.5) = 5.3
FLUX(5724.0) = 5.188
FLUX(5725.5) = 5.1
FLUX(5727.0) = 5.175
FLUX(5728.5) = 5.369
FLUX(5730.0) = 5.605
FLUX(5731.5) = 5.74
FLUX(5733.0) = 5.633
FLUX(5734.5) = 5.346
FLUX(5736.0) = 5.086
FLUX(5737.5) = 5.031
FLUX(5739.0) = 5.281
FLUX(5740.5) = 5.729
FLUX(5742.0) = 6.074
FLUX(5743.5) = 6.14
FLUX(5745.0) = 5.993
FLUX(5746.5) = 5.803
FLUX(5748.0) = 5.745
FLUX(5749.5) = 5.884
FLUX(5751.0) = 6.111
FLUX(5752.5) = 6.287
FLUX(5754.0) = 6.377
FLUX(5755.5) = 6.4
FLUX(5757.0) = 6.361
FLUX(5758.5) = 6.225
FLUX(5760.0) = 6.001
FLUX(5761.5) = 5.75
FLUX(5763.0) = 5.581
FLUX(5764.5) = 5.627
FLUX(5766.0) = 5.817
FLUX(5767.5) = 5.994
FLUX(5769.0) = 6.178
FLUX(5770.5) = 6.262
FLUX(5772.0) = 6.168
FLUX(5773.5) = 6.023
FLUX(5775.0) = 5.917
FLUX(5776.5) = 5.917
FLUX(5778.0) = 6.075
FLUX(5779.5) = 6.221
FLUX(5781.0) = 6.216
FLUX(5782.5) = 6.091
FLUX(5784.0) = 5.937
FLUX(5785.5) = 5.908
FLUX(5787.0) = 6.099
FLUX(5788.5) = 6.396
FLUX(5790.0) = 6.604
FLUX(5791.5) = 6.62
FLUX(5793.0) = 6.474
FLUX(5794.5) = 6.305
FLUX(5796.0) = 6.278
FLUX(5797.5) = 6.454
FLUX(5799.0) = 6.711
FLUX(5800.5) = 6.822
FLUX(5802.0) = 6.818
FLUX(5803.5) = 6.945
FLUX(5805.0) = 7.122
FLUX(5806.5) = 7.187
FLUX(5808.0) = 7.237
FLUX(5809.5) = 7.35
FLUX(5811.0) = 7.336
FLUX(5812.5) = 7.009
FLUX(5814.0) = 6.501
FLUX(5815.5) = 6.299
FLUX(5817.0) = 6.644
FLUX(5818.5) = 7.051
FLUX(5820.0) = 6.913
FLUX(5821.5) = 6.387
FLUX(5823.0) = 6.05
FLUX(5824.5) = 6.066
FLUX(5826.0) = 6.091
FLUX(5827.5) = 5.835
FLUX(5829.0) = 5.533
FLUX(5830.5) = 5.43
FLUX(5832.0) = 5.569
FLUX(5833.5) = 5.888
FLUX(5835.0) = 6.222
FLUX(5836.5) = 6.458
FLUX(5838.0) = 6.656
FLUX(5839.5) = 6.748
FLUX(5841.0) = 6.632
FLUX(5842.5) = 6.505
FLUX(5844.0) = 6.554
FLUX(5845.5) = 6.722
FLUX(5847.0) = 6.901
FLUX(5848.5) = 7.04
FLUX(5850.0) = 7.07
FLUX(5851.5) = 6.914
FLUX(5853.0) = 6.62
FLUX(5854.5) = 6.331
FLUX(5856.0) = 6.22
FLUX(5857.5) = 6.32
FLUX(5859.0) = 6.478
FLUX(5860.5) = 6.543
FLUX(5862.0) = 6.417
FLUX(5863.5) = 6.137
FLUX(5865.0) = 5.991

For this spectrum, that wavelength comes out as 5761.5 angstroms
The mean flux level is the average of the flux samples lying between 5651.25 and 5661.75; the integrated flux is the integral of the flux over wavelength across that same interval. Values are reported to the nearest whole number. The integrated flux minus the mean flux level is 57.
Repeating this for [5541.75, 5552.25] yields 63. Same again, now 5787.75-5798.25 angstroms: 61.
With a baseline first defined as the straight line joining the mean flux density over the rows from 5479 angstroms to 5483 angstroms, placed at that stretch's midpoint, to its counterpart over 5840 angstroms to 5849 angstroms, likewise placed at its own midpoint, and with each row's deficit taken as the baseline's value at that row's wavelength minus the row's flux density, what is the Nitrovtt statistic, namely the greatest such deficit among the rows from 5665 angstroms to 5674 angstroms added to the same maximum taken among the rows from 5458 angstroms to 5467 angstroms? 2.03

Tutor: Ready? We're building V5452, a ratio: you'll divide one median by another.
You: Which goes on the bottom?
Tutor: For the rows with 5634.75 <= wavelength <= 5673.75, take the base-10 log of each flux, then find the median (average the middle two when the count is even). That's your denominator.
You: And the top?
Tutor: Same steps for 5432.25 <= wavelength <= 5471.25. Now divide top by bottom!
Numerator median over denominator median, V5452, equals 1.00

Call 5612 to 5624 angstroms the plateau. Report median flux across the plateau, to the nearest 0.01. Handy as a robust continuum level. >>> 6.32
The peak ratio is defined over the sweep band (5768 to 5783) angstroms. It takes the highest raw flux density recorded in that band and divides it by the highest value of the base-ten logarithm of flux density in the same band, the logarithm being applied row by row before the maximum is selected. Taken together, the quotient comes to 7.86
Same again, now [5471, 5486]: 8.04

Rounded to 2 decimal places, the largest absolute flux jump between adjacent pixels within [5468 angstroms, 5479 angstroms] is 0.21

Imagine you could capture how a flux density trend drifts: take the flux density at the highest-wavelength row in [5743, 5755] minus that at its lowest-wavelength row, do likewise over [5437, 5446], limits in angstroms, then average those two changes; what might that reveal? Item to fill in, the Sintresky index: -0.35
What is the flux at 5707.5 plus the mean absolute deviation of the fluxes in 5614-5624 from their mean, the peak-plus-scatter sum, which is 6.41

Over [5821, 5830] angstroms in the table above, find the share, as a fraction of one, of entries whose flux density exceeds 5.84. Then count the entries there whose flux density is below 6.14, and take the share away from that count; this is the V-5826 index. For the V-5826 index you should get 4.3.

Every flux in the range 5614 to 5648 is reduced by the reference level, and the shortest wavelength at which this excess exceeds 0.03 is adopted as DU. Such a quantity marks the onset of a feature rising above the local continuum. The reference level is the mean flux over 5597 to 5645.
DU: 5614.5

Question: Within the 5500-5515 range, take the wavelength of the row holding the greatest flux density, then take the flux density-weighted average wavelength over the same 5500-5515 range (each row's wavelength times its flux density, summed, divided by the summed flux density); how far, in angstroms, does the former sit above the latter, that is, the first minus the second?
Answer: -3.6 angstroms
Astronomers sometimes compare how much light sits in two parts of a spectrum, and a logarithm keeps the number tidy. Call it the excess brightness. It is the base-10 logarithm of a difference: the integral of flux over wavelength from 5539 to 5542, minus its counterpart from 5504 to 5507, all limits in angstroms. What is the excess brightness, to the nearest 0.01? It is 0.84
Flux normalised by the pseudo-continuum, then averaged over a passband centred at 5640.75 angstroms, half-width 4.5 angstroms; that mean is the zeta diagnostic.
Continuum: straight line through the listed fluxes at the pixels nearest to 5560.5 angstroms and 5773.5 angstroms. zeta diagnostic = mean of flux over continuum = 1.00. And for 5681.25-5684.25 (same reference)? 0.96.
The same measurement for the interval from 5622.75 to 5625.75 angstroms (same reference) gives 0.98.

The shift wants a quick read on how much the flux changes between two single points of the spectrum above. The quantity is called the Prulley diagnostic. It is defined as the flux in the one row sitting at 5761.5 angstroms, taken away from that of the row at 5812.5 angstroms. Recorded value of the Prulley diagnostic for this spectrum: 1.3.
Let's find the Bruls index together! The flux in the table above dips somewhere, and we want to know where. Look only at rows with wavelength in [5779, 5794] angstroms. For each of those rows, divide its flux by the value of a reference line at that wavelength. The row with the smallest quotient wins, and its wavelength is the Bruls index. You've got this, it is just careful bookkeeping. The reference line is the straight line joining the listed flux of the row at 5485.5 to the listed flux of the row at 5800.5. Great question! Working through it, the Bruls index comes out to 5785.5 angstroms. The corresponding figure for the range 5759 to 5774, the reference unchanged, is 5763.0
